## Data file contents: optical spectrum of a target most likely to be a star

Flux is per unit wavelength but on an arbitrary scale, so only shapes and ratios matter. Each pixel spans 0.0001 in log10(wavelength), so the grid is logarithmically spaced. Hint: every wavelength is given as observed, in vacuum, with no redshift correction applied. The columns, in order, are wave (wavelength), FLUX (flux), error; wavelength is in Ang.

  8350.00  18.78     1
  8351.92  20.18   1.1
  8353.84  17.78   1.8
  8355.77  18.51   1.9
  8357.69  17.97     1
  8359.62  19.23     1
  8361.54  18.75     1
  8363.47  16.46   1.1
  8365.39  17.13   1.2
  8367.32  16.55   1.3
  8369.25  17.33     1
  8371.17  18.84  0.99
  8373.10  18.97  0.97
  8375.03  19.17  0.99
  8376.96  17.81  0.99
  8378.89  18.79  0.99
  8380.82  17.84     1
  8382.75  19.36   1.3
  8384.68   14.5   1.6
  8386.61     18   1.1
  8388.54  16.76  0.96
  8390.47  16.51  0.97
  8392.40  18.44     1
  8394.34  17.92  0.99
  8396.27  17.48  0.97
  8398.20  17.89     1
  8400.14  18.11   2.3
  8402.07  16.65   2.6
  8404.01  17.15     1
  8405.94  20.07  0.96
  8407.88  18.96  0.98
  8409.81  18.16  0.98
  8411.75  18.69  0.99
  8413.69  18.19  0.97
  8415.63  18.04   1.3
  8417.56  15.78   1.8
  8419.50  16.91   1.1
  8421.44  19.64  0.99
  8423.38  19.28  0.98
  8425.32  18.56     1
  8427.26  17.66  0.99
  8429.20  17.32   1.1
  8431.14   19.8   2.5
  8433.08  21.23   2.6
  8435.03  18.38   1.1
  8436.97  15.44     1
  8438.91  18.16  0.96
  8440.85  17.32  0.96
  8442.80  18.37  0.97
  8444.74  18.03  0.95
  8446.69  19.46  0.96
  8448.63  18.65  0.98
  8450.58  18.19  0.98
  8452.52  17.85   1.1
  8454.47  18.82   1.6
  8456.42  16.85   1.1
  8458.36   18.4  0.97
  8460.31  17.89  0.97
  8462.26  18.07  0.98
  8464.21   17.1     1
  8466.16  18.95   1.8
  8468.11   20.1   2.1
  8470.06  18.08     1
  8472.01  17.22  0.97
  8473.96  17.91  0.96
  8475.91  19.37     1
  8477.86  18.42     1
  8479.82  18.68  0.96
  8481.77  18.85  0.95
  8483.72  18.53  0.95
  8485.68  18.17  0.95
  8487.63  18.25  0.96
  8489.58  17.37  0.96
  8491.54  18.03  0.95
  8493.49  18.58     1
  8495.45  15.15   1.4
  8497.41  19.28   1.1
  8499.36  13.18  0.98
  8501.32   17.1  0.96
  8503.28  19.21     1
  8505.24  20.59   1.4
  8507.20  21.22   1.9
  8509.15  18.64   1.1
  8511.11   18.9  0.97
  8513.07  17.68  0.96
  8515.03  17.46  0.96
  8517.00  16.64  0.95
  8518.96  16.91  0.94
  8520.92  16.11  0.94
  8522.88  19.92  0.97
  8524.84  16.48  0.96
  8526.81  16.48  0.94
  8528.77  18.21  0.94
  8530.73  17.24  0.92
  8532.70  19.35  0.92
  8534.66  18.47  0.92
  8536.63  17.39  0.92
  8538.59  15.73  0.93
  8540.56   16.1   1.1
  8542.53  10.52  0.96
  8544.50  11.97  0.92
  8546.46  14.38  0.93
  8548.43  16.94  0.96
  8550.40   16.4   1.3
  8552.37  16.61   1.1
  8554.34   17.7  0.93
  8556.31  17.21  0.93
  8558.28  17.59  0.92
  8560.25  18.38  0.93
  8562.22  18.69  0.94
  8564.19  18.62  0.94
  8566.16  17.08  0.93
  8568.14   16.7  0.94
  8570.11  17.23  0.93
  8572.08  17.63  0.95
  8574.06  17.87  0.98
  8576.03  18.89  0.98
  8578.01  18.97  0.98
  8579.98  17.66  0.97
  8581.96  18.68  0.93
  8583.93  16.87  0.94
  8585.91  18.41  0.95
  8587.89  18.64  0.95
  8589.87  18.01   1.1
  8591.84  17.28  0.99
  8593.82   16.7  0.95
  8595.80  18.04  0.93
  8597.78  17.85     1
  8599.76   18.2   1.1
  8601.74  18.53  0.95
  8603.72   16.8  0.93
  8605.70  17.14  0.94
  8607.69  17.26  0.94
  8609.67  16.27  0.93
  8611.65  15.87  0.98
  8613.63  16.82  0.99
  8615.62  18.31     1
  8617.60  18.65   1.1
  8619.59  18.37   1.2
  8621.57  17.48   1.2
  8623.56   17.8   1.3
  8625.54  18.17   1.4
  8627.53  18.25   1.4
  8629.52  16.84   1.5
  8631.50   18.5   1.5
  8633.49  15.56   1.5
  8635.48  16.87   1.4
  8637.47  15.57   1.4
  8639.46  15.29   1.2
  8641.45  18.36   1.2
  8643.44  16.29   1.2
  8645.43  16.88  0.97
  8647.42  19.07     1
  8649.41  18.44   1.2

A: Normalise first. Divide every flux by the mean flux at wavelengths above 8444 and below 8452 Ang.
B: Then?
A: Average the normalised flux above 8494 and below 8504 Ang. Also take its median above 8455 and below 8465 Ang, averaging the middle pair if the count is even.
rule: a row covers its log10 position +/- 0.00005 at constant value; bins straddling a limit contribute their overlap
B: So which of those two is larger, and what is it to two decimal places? 0.96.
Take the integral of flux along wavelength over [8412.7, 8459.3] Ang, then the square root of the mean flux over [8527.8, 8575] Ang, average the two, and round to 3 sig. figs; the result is 426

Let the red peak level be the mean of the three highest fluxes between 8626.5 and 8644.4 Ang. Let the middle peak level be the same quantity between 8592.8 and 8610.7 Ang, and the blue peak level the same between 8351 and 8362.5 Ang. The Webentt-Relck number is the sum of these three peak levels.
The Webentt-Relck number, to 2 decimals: 56.01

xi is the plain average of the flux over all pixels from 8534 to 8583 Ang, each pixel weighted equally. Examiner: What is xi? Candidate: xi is 16.9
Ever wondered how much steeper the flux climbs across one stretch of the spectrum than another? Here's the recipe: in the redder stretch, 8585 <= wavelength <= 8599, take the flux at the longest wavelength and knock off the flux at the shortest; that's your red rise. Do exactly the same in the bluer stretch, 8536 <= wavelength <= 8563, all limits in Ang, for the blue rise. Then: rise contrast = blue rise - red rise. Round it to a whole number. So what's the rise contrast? 2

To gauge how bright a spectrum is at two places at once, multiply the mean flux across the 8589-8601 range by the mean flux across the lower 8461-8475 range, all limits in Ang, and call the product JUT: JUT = 322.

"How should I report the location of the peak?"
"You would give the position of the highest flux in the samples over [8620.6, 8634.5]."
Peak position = 8631.50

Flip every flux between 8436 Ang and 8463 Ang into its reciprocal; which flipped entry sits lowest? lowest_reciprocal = 0.0514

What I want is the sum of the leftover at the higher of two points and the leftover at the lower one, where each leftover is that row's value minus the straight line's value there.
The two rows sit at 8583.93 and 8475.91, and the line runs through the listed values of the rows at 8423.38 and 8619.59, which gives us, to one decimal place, -1.3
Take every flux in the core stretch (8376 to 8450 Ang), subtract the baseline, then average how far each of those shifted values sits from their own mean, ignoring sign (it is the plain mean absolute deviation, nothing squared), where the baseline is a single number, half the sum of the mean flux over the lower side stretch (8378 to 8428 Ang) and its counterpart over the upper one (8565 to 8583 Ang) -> 0.93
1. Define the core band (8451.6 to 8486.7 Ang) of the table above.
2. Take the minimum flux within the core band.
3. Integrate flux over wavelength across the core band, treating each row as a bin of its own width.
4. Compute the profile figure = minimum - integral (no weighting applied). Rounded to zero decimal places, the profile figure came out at -625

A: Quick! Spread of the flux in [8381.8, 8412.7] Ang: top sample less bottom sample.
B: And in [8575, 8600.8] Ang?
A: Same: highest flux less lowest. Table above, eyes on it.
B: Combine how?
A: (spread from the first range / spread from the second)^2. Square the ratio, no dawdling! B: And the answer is 6.0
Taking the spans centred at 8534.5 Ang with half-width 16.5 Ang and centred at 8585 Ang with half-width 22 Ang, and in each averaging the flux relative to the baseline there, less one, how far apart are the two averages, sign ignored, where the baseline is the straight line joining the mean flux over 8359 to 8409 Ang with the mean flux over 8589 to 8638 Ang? 0.087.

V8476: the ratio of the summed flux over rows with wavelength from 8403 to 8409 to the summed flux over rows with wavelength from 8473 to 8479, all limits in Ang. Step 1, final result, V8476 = 1.01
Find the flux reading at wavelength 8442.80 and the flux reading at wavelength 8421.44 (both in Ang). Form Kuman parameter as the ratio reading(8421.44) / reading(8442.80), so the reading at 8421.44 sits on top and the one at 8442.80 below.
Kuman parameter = 1.07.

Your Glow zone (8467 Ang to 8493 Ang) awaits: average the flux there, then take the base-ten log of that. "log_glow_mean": 1.26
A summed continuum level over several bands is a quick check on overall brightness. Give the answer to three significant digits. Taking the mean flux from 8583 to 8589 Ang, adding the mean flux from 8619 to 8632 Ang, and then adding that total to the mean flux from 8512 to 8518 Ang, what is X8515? 53.1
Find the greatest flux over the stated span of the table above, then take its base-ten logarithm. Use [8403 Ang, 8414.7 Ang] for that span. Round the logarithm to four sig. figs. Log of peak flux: 1.303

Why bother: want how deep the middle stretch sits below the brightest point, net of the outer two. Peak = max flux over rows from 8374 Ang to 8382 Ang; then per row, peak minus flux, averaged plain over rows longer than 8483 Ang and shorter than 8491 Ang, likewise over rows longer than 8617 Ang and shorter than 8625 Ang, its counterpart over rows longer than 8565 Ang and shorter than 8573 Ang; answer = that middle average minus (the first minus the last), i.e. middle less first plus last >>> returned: 2.0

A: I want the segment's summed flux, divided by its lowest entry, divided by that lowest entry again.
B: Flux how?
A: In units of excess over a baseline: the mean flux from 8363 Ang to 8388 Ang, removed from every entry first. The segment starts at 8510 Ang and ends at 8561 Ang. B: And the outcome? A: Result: -0.5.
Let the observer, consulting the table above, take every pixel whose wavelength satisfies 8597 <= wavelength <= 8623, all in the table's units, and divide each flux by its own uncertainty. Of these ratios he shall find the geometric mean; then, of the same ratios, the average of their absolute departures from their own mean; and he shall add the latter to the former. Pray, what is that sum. 18.3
